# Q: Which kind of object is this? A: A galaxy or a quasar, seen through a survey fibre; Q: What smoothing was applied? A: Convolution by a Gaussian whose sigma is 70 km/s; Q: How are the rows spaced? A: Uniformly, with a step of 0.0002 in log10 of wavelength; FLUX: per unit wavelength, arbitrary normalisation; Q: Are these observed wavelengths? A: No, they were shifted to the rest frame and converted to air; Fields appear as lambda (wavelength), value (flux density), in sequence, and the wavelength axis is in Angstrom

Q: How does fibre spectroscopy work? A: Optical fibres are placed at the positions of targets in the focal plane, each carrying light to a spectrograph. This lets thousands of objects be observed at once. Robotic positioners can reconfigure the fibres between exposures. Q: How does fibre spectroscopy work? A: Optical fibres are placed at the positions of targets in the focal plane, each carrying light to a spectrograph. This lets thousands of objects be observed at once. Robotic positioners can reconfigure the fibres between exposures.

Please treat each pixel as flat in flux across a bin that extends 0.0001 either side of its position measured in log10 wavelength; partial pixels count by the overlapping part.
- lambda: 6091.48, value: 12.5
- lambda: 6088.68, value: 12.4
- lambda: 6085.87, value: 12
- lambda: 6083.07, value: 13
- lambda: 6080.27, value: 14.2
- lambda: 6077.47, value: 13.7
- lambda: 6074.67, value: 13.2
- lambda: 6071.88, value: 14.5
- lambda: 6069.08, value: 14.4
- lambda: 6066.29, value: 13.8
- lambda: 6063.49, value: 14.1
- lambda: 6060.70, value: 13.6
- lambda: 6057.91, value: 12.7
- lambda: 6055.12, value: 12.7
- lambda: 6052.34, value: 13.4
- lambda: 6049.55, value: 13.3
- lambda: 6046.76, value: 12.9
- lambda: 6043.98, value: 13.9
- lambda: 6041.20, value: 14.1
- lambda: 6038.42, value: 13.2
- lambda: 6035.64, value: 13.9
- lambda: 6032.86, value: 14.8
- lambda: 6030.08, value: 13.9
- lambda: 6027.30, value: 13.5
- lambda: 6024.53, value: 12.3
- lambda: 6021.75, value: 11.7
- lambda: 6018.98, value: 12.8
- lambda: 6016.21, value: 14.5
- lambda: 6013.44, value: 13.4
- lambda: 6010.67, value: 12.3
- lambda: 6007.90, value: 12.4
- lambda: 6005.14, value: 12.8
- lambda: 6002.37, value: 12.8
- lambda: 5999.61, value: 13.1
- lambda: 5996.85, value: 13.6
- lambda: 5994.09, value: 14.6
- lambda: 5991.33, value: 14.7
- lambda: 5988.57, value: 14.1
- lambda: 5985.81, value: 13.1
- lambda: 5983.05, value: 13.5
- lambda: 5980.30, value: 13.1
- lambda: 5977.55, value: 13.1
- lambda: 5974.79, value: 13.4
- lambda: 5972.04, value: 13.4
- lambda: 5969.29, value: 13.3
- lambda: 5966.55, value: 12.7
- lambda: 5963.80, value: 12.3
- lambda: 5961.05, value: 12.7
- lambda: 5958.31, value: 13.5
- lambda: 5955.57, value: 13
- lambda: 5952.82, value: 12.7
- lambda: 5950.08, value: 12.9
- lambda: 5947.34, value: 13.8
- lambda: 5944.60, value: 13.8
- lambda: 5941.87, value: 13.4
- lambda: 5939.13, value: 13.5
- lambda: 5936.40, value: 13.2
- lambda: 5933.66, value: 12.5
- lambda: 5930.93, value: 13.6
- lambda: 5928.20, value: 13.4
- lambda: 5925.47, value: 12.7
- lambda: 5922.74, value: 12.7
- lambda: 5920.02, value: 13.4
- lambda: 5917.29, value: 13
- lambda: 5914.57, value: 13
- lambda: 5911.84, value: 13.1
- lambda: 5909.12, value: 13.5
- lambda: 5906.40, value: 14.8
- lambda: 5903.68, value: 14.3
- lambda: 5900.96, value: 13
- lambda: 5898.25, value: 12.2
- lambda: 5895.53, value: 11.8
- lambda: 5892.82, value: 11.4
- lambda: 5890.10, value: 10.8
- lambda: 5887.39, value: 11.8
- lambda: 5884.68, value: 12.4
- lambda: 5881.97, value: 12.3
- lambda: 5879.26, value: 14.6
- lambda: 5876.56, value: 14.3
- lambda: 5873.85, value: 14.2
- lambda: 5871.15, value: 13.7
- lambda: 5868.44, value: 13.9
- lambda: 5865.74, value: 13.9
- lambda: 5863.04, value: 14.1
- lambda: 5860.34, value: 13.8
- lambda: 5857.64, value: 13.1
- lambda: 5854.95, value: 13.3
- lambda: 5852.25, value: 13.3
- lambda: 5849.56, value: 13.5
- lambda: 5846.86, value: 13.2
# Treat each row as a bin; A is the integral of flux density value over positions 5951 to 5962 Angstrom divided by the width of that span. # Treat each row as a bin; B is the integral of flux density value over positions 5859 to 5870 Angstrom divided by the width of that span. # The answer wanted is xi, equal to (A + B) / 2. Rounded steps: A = 13.0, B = 13.9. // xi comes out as 13.4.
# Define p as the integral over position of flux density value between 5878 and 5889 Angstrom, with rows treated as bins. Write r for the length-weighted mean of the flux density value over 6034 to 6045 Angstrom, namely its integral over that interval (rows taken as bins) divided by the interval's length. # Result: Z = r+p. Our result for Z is 154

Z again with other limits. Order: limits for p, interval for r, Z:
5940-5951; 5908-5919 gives 162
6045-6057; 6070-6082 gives 171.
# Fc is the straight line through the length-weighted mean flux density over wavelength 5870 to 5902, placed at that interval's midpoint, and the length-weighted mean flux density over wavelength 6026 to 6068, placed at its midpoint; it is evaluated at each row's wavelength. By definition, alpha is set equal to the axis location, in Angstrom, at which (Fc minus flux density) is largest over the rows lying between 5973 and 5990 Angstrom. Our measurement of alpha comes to 5985.81 Angstrom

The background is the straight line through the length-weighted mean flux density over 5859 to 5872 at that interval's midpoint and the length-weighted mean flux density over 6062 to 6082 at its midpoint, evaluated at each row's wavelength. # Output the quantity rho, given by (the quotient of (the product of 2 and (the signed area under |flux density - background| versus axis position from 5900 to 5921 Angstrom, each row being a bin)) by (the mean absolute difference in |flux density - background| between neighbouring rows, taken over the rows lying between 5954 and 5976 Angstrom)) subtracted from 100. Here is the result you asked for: 25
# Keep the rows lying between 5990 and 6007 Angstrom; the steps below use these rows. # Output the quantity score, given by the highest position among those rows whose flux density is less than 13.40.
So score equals 6005.14 Angstrom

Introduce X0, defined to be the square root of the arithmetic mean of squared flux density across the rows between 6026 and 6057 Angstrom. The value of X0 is 13.6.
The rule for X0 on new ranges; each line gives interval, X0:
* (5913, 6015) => 13.2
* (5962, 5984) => 13.1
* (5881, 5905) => 12.3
